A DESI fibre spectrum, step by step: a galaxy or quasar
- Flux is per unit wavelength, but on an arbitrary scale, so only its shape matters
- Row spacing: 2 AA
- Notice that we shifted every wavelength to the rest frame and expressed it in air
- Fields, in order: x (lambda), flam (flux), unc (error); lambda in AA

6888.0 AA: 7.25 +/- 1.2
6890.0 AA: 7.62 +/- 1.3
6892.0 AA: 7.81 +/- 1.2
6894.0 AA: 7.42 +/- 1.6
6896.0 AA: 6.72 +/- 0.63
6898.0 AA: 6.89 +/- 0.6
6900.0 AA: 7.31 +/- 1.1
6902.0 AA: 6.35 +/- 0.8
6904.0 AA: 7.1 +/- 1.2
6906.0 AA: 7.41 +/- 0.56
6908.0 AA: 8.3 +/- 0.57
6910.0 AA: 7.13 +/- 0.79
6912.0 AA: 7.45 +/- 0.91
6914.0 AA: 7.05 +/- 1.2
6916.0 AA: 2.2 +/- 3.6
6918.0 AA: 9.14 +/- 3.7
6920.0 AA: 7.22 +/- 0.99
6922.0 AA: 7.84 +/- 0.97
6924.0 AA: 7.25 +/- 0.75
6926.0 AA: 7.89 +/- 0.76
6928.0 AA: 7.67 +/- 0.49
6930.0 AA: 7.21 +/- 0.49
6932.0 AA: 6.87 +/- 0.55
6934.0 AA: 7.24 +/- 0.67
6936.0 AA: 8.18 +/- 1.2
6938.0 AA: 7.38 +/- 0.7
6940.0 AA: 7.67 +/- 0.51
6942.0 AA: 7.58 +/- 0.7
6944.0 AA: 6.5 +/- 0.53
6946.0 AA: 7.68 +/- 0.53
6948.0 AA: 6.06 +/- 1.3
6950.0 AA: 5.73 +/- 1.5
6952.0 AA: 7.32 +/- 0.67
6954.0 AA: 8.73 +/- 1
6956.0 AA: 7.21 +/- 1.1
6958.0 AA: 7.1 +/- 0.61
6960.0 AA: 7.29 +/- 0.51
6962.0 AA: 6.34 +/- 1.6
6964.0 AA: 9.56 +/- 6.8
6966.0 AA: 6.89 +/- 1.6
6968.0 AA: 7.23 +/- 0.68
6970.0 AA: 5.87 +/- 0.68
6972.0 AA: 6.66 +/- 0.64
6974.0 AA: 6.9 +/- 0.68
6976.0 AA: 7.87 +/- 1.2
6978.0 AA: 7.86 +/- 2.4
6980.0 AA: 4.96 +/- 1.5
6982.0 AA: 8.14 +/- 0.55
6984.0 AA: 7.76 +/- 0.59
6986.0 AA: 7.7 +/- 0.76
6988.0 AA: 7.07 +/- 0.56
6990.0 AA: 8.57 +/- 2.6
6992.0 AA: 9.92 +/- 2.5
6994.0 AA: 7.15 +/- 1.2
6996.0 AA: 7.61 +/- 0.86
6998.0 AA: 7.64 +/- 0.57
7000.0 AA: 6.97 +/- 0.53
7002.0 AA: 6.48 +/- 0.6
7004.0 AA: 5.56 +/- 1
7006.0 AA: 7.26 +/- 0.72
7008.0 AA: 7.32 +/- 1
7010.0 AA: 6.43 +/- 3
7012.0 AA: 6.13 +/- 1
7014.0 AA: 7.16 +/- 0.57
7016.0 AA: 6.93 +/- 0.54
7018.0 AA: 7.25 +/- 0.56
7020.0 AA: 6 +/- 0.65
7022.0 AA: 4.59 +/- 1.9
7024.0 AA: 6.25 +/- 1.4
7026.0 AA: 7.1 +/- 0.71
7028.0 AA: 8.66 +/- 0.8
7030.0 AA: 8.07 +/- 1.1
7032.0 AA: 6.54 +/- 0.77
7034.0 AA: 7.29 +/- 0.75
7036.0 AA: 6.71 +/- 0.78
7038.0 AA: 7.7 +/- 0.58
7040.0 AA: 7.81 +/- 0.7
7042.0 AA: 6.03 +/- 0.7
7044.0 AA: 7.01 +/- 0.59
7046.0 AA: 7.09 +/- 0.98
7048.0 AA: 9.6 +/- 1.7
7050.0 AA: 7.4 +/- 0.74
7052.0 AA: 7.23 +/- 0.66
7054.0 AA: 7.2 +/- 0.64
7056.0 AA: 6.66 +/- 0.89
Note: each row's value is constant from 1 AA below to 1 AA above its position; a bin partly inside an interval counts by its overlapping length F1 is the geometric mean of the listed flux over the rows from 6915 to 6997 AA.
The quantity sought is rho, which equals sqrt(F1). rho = 2.67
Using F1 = 7.14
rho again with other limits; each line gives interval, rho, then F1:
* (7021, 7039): 2.63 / 6.89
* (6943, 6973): 2.65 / 7.01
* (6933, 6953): 2.66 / 7.09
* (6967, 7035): 2.65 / 7.01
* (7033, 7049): 2.71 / 7.34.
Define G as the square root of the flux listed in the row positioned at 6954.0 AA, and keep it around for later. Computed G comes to 2.95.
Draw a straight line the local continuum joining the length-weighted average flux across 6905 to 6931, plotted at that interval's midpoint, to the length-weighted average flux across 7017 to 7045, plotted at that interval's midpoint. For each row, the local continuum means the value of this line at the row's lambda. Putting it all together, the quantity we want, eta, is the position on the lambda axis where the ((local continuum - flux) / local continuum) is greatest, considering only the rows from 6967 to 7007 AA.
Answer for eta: 6980.0 AA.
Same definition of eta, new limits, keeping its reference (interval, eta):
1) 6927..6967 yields 6950.0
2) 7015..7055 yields 7022.0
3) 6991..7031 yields 7022.0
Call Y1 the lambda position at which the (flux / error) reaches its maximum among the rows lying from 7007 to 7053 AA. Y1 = 7038.0 AA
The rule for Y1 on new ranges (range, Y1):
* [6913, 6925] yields 6924.0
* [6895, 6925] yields 6908.0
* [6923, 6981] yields 6928.0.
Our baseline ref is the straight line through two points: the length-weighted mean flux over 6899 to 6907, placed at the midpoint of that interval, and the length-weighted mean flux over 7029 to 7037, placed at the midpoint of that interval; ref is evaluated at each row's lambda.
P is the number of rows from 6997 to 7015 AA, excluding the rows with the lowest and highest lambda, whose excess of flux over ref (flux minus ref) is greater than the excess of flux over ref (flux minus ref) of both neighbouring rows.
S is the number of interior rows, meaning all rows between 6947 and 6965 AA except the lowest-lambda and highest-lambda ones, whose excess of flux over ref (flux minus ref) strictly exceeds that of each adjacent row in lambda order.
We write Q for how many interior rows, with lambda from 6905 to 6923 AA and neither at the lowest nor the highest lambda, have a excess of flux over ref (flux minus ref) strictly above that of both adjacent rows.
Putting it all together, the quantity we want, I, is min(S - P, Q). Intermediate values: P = 1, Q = 3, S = 2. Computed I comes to 1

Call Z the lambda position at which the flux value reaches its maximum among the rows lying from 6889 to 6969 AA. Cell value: 6964.0 AA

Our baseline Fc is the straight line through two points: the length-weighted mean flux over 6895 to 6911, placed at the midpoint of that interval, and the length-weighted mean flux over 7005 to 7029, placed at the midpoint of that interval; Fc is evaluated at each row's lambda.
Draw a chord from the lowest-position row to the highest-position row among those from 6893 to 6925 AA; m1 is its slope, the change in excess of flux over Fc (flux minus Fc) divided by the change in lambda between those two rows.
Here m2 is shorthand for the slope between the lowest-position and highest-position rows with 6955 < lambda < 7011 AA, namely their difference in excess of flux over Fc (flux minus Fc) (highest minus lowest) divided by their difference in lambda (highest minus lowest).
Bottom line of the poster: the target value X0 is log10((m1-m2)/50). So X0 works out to -3.8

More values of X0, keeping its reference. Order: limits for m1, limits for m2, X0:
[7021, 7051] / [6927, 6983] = -2.7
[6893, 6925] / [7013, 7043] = -3.2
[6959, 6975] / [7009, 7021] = -3.5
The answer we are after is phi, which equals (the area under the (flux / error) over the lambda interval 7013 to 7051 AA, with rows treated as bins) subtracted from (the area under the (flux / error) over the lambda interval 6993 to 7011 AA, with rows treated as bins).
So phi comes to -200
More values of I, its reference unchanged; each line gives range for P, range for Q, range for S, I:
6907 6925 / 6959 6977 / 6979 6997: -1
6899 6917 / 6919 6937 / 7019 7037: 0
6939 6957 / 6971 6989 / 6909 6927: 1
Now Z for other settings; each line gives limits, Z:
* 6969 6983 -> 6982.0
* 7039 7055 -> 7048.0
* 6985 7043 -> 6992.0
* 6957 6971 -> 6964.0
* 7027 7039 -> 7028.0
